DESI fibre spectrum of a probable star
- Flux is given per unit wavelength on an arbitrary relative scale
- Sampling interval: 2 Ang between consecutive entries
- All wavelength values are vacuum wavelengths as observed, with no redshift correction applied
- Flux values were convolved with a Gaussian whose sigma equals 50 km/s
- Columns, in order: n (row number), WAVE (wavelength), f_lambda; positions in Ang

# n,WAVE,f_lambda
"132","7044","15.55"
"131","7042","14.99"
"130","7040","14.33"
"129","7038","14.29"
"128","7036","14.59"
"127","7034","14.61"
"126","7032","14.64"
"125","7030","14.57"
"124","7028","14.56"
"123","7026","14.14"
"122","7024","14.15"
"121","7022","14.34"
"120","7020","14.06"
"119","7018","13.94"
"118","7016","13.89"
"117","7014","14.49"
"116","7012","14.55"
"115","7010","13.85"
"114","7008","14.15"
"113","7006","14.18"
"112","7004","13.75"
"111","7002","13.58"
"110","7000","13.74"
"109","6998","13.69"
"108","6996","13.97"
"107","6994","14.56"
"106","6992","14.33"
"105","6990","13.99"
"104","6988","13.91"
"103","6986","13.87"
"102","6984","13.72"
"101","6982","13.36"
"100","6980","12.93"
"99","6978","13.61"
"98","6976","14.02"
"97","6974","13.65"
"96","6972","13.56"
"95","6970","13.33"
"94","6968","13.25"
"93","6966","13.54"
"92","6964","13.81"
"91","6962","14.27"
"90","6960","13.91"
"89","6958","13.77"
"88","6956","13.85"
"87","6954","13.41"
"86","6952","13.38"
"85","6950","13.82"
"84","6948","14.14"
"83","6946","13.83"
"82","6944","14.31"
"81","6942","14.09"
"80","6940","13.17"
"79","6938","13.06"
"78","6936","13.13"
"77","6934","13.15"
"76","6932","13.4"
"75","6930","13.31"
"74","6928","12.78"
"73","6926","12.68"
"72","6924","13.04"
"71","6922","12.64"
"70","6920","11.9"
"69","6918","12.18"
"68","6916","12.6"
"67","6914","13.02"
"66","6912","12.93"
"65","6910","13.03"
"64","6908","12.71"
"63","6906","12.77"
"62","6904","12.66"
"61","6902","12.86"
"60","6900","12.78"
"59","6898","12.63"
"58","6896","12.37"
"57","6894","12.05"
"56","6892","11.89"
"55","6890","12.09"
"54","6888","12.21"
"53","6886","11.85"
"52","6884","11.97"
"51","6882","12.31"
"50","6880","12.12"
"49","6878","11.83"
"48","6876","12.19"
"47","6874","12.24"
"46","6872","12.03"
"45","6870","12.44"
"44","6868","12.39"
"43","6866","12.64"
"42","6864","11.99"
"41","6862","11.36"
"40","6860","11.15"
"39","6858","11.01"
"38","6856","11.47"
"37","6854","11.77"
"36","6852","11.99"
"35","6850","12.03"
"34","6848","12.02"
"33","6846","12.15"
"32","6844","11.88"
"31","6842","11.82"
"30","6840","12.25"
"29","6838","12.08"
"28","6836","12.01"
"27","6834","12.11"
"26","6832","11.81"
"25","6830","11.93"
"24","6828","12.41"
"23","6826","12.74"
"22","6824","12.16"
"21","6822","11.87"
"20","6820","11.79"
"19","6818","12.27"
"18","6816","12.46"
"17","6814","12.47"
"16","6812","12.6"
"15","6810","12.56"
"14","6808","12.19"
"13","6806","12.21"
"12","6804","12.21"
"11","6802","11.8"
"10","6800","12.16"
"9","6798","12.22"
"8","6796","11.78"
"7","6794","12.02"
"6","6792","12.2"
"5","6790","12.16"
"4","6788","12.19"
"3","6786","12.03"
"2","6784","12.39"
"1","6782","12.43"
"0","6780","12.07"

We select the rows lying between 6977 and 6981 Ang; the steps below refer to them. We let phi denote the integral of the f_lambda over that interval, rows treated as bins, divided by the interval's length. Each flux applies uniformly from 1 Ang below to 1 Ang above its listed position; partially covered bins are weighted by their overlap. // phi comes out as 13.3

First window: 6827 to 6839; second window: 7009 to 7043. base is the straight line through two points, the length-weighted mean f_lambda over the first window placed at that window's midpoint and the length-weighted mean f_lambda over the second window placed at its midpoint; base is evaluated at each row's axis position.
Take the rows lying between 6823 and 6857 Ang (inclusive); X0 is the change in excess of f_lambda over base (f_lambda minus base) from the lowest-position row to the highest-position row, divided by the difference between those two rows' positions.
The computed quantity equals -0.033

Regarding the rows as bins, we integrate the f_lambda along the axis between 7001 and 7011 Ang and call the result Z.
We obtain 139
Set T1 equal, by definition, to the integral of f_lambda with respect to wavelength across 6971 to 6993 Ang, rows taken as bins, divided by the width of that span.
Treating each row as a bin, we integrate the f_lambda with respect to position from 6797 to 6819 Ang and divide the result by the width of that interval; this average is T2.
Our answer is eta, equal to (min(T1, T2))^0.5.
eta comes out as 3.51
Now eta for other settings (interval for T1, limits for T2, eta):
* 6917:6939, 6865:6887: 3.49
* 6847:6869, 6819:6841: 3.44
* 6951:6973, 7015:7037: 3.69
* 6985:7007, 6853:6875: 3.44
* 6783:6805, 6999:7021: 3.48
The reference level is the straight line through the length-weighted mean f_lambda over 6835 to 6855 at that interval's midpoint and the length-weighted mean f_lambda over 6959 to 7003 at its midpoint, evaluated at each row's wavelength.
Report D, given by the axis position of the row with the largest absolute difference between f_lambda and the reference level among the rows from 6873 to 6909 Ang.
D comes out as 6892 Ang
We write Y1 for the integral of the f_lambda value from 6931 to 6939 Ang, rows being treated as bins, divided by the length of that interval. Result 13.2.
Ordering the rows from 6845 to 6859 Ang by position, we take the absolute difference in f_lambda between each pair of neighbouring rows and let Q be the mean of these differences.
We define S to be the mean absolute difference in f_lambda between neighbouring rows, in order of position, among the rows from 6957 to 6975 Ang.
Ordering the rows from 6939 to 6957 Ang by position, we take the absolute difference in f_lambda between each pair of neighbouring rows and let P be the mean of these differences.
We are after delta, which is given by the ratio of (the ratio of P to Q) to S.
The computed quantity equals 9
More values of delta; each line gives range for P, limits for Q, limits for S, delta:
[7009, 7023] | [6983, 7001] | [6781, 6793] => 11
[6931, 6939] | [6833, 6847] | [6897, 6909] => 5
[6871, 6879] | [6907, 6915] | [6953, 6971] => 5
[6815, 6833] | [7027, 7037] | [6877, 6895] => 44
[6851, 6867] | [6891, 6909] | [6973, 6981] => 5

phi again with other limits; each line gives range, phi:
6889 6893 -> 12.0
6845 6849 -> 12.1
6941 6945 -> 14.2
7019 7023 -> 14.2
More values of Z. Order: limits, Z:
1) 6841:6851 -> 120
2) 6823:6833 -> 122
